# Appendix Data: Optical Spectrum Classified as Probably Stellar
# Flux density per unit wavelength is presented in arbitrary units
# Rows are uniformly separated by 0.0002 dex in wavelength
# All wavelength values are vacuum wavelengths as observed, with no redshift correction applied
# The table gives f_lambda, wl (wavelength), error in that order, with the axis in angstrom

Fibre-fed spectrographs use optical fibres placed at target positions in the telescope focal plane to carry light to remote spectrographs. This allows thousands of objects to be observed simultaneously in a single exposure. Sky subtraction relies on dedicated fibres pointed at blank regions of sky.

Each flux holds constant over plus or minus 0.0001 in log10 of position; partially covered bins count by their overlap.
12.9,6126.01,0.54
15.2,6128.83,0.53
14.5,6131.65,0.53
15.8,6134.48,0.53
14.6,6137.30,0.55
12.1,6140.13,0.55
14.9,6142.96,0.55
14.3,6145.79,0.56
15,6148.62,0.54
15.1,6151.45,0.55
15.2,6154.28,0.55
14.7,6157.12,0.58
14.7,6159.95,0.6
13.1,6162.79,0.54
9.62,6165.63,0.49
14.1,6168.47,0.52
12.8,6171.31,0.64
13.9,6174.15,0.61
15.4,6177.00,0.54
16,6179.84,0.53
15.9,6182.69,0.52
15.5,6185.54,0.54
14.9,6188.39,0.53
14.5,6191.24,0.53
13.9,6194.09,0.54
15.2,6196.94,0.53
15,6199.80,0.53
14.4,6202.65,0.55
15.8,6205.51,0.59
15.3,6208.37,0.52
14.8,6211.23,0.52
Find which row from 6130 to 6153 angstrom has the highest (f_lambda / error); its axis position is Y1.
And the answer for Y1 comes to 6134.48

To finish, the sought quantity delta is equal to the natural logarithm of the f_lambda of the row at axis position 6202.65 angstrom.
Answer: 2.67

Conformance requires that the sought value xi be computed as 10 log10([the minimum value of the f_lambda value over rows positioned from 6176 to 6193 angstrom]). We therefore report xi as 11.61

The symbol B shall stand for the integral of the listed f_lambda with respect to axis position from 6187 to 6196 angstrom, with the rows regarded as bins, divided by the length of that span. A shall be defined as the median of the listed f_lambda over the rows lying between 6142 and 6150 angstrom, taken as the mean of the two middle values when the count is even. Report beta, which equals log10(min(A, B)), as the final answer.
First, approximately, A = 14.9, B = 14.5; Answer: 1.16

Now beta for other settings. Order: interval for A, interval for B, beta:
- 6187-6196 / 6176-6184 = 1.16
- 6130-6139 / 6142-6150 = 1.16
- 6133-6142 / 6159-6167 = 1.09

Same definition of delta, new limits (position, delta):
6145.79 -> 2.66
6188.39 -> 2.70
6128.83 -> 2.72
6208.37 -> 2.73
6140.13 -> 2.49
